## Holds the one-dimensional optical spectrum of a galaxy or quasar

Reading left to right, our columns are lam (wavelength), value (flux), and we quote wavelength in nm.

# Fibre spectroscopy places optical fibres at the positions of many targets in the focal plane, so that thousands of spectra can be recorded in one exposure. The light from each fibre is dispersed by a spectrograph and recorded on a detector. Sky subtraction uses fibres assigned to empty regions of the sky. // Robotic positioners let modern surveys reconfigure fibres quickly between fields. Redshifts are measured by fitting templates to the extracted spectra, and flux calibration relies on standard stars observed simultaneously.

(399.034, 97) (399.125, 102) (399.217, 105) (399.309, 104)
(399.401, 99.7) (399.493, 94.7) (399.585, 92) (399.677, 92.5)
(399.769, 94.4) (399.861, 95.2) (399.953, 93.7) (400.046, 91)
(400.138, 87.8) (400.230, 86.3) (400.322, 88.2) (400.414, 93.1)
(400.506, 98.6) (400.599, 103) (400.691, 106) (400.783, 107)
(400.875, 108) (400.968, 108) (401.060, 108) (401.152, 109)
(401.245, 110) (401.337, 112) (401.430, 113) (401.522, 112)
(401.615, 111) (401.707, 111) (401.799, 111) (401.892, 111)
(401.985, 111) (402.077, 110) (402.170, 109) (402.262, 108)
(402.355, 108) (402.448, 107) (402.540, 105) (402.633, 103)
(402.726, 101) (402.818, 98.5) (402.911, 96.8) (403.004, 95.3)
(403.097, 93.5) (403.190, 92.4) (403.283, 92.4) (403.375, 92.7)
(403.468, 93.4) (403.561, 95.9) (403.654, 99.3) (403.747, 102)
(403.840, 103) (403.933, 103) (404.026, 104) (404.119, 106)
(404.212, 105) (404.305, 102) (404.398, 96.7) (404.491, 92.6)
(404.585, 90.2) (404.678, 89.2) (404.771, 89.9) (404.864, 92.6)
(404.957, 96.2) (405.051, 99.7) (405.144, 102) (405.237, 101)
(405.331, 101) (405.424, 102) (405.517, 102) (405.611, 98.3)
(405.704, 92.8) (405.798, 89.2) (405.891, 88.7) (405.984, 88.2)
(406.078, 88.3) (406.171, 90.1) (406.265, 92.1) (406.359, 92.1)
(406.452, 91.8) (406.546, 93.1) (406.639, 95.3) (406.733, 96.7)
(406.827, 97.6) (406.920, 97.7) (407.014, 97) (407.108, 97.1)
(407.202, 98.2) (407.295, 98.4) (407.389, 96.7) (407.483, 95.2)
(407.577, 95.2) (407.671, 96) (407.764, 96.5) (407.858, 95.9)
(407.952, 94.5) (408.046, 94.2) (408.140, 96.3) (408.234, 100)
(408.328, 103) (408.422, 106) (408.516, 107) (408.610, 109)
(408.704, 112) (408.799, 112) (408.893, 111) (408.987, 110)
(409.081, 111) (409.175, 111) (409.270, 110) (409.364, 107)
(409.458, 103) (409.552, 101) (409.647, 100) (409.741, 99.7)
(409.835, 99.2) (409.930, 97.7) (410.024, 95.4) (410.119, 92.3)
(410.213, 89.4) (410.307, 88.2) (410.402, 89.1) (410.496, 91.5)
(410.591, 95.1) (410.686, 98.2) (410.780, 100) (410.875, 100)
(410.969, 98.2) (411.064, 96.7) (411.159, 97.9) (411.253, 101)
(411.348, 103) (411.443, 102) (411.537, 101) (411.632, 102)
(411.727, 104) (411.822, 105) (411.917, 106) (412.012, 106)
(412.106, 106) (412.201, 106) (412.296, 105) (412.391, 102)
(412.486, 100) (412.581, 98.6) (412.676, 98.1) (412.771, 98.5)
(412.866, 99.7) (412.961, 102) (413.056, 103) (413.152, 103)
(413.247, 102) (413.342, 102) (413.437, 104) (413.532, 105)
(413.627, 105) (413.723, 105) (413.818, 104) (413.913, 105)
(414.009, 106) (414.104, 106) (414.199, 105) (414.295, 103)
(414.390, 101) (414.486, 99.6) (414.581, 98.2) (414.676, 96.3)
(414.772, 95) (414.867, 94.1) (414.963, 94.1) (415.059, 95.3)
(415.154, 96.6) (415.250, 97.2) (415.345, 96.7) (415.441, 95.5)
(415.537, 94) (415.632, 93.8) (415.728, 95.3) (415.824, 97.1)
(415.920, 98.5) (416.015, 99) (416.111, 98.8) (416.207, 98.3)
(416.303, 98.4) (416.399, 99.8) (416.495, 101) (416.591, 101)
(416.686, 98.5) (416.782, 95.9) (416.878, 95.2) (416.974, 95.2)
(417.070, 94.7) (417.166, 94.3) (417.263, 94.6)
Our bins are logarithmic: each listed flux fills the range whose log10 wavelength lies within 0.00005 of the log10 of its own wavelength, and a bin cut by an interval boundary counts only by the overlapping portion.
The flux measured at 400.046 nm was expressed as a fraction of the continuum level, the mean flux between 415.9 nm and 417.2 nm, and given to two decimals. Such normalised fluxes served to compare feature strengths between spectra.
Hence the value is 0.93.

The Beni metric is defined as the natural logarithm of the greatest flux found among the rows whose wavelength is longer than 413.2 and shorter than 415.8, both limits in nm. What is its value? 4.66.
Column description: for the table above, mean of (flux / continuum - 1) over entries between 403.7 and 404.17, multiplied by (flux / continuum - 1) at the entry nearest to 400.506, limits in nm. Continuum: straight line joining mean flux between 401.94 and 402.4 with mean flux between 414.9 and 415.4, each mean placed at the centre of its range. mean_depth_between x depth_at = 0.004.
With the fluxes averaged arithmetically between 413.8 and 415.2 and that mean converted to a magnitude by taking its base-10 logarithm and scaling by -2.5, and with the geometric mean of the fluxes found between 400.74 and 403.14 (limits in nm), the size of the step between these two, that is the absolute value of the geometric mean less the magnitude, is 112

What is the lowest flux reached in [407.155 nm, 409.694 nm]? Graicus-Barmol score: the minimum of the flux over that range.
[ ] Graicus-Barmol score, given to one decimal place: 94.2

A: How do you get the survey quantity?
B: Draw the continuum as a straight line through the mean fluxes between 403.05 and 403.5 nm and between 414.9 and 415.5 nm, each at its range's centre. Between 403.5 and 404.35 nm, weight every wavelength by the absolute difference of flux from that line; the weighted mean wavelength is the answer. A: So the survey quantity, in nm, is 403.99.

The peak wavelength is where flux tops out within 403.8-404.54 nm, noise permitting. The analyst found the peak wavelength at 404.119 nm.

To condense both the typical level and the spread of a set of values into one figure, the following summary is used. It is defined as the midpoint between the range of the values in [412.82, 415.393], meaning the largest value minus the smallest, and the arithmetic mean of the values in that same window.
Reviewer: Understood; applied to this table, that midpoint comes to 56.4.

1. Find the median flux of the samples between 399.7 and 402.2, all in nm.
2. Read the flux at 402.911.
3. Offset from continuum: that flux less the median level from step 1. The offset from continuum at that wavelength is -11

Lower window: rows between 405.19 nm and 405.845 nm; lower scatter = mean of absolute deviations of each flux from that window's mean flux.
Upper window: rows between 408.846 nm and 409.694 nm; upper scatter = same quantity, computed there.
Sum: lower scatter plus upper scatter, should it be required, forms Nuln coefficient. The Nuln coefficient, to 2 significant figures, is 7.9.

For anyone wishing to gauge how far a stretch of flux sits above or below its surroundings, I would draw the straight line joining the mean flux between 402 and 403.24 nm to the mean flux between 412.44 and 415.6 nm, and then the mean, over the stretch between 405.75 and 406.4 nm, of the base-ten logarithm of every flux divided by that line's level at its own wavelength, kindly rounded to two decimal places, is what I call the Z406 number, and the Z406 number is -0.05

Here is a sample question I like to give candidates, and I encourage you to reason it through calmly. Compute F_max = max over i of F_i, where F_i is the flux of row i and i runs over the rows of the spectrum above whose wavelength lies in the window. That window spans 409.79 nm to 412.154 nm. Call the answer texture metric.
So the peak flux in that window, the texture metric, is 106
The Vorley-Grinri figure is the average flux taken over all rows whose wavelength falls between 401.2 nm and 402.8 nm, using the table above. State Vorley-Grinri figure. 109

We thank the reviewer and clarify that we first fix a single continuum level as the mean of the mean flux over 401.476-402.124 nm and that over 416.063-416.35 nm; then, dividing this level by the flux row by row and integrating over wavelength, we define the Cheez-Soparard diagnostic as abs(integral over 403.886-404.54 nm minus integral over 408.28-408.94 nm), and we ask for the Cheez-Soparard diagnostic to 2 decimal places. 0.04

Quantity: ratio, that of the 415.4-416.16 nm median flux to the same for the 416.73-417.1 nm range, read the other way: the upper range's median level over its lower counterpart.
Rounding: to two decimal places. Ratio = 0.99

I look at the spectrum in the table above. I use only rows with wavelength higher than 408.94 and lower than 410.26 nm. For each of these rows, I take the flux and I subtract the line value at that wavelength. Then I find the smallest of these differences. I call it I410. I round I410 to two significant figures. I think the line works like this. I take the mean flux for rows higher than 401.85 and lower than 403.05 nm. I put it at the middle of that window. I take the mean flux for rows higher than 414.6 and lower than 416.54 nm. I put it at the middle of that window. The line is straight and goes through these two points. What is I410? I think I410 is -11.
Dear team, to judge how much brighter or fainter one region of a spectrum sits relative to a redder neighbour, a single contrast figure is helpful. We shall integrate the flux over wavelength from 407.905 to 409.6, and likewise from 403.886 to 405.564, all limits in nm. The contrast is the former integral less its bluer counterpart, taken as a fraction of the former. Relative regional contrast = 0.07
